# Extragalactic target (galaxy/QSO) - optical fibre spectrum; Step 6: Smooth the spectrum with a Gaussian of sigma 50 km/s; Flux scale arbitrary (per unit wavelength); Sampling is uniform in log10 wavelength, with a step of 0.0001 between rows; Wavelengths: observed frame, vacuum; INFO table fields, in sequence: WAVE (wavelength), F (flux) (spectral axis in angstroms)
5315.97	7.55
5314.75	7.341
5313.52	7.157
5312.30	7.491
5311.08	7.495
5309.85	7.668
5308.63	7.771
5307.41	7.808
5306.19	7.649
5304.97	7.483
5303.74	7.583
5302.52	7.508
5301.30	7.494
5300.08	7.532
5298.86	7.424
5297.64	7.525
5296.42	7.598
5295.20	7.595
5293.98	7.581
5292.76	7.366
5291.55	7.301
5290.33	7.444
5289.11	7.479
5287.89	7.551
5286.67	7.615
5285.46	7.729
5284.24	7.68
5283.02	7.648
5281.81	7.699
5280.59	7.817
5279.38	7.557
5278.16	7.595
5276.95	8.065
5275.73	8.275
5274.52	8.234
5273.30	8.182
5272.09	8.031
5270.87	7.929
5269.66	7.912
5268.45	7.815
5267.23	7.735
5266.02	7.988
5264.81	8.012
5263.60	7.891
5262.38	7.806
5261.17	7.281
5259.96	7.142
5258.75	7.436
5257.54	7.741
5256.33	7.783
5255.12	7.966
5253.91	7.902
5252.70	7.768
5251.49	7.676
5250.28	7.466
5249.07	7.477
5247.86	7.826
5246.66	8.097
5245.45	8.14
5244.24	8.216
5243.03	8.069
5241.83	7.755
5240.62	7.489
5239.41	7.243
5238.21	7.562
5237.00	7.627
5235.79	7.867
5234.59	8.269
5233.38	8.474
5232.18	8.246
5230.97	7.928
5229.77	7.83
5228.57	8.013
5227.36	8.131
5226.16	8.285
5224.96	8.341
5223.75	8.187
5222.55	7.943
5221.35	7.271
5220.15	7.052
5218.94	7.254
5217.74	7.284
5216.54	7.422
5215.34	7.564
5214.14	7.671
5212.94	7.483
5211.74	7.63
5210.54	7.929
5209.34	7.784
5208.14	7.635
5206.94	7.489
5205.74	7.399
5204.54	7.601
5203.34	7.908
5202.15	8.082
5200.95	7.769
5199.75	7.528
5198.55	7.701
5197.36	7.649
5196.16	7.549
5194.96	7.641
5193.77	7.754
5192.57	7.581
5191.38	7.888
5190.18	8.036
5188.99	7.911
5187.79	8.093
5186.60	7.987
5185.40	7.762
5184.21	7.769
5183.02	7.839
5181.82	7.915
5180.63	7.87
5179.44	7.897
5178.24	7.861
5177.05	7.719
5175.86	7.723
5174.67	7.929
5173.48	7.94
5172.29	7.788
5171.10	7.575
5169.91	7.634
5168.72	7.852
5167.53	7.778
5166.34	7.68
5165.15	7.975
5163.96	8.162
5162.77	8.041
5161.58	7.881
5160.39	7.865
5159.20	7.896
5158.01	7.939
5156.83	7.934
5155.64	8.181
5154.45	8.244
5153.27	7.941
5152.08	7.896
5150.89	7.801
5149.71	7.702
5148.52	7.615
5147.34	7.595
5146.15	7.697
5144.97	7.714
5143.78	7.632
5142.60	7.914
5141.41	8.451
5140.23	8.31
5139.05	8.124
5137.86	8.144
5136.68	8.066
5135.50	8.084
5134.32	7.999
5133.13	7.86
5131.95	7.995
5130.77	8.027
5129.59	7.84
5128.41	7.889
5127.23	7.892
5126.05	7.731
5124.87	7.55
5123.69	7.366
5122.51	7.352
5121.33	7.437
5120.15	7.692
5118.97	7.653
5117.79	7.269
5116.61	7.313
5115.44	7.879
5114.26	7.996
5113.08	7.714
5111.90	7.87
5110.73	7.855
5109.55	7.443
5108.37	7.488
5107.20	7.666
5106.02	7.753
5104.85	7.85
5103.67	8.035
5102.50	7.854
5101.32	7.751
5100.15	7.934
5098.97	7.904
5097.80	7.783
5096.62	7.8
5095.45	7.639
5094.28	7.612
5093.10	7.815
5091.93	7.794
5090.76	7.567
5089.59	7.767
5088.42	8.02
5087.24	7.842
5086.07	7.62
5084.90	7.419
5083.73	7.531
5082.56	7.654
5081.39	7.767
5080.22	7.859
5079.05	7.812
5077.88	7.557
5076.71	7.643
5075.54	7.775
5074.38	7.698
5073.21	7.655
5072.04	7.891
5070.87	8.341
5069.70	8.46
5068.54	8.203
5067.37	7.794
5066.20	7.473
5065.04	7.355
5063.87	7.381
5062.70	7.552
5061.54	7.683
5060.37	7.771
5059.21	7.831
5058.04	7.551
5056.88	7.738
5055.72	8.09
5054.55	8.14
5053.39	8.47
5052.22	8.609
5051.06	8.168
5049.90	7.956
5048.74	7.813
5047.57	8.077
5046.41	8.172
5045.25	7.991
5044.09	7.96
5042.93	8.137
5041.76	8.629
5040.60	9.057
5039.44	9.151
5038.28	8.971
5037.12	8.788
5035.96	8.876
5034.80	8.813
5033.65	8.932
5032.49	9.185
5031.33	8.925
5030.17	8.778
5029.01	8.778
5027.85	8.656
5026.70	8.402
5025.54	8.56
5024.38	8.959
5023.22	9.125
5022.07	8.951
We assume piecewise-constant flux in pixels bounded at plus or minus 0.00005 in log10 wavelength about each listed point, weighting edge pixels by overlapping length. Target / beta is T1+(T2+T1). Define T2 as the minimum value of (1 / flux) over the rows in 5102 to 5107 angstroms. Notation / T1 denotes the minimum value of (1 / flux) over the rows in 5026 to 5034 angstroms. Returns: 0.342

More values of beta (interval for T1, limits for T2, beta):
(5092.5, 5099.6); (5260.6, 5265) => 0.378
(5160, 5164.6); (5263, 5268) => 0.370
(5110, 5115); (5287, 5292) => 0.383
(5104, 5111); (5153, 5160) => 0.376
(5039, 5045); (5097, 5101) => 0.345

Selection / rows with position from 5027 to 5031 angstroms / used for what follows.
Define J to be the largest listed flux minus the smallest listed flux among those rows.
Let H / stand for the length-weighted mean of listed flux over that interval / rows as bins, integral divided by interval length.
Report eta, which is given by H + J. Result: 8.85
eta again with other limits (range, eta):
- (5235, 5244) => 8.52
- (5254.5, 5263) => 8.42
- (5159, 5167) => 8.40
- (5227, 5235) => 8.76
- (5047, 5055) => 8.97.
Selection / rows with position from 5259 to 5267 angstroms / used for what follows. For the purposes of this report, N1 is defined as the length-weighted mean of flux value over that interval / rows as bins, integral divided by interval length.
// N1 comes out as 7.68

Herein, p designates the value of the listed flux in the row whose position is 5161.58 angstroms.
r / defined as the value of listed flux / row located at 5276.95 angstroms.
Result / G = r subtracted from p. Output -0.18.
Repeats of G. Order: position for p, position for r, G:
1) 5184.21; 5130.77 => -0.26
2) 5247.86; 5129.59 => -0.01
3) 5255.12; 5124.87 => 0.42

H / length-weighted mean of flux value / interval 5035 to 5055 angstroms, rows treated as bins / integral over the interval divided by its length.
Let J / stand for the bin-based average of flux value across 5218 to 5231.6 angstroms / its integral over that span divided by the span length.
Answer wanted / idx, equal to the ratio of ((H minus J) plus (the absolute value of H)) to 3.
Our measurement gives 3.00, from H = 8.4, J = 7.82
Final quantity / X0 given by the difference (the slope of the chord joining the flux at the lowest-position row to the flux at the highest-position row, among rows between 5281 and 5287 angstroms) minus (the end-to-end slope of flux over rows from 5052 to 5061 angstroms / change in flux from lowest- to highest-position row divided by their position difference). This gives 0.09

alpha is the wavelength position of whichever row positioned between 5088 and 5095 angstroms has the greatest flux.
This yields 5088.42 angstroms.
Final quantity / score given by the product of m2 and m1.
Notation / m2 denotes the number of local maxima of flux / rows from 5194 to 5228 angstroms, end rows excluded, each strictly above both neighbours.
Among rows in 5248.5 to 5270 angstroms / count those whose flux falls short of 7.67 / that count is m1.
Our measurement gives 25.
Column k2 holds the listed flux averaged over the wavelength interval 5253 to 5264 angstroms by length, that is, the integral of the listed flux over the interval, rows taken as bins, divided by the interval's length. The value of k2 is 7.66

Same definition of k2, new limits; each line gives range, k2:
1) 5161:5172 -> 7.84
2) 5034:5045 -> 8.69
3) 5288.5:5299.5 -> 7.48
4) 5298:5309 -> 7.58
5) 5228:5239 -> 7.97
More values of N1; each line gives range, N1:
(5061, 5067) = 7.50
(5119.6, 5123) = 7.49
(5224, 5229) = 8.19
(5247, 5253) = 7.66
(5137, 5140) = 8.15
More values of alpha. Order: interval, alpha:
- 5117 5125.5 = 5120.15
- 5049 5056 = 5052.22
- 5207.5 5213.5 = 5210.54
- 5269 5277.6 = 5275.73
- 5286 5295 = 5286.67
